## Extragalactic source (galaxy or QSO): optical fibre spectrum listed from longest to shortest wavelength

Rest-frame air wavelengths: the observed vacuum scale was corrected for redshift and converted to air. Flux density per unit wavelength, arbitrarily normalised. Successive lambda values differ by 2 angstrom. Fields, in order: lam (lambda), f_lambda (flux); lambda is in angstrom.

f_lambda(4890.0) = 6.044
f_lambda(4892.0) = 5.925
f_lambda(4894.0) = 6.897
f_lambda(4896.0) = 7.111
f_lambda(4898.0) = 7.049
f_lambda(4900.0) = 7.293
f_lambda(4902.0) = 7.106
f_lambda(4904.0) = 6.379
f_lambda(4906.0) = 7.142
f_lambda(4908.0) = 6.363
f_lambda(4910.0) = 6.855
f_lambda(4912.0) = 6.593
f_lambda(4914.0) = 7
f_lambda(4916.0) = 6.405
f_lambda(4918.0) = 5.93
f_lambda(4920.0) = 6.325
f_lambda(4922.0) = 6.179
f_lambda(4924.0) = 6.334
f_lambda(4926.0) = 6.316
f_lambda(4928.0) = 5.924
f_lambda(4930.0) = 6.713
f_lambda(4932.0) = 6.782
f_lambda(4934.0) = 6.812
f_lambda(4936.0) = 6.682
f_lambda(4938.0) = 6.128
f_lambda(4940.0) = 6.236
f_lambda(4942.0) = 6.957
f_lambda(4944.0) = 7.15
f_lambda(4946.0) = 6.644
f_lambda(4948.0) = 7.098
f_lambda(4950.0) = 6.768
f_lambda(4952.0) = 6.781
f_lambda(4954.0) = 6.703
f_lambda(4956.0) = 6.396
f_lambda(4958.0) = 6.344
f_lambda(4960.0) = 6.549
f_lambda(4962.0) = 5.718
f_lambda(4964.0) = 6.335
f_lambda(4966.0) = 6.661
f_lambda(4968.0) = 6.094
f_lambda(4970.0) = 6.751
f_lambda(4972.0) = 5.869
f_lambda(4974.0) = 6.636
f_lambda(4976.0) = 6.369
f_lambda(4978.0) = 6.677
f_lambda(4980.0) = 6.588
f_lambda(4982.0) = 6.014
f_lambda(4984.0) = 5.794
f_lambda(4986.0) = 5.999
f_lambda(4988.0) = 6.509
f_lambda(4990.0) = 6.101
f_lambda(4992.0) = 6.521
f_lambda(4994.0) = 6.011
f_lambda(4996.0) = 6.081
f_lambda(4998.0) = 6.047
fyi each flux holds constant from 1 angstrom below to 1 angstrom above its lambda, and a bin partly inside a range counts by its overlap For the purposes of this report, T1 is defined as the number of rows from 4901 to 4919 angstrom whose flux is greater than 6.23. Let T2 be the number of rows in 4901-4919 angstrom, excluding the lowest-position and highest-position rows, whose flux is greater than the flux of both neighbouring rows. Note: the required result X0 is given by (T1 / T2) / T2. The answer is 0.9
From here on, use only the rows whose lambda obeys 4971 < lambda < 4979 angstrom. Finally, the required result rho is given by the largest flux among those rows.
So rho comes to 6.677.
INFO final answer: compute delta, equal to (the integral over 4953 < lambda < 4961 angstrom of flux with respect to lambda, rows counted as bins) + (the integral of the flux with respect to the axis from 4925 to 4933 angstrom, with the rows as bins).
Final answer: 103.5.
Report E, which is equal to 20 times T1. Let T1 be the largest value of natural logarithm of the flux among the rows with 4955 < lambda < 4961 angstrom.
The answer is 37.6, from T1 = 1.88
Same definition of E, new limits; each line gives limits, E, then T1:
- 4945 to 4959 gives 39.2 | 1.96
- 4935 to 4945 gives 39.3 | 1.97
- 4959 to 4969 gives 37.9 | 1.90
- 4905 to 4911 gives 39.3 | 1.97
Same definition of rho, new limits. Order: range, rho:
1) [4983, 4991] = 6.509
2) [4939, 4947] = 7.15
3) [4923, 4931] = 6.713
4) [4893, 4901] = 7.293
